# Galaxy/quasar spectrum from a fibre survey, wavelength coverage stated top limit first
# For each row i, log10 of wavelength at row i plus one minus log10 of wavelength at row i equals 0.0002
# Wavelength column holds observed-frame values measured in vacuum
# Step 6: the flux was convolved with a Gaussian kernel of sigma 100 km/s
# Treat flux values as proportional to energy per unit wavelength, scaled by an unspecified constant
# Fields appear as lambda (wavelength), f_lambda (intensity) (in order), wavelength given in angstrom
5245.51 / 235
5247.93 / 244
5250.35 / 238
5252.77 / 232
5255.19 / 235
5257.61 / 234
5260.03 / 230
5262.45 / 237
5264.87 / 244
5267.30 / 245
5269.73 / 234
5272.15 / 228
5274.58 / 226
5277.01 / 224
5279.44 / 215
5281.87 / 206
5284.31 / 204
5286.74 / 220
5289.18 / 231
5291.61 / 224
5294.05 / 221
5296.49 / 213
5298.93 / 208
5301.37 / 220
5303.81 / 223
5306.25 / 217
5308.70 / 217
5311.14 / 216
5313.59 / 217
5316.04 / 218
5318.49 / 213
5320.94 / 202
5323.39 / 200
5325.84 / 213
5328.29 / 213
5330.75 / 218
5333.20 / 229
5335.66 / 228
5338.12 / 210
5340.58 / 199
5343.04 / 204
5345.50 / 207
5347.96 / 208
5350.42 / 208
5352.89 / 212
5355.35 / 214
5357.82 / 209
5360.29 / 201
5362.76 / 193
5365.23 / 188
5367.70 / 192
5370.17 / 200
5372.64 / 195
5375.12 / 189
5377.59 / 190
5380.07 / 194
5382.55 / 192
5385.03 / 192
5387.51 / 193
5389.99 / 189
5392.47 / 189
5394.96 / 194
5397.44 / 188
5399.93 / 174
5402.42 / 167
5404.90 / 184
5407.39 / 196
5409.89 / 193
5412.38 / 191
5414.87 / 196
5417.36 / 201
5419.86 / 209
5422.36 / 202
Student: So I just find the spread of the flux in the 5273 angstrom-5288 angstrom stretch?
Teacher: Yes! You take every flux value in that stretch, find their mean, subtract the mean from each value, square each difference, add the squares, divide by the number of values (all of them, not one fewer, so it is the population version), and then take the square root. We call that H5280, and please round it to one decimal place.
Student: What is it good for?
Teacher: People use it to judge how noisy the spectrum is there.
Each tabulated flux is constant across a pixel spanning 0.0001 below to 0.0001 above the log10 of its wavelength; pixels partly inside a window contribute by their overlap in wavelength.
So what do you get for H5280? 8.4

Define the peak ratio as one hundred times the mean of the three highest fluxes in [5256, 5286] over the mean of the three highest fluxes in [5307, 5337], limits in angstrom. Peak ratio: 108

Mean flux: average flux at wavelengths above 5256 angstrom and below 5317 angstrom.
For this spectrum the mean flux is 223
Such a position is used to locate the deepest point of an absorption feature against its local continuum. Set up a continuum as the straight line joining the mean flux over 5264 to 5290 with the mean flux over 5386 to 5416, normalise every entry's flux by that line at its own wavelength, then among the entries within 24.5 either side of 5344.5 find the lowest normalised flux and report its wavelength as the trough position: 5365.23 angstrom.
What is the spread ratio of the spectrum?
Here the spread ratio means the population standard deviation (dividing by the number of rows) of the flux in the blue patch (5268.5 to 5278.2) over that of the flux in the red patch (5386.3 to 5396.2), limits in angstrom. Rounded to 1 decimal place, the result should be 1.6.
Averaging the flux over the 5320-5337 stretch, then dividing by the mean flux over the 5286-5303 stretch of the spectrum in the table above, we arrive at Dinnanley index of 0.98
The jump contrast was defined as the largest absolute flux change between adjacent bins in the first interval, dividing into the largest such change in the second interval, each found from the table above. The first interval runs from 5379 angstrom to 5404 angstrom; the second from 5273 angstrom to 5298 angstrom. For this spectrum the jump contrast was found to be 1.14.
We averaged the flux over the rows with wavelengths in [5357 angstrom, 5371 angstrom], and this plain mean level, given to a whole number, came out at 197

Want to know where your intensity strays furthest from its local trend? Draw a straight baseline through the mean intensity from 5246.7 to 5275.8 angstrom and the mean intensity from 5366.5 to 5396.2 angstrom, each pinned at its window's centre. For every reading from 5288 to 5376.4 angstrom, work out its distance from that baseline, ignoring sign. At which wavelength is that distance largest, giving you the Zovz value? 5333.20 angstrom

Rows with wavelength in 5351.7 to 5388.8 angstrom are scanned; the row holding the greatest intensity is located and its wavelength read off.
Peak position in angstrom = 5355.35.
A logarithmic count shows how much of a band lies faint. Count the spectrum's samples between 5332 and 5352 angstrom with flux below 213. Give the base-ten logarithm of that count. 0.78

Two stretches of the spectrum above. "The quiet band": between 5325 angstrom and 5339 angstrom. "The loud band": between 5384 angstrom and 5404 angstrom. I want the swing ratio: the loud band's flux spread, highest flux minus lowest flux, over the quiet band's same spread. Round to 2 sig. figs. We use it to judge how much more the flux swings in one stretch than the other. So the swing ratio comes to 1.4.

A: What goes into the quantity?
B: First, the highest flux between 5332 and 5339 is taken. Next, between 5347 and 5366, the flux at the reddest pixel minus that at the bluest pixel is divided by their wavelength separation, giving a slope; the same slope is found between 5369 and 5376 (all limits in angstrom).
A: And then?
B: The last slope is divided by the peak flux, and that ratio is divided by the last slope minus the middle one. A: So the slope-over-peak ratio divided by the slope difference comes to 0.0091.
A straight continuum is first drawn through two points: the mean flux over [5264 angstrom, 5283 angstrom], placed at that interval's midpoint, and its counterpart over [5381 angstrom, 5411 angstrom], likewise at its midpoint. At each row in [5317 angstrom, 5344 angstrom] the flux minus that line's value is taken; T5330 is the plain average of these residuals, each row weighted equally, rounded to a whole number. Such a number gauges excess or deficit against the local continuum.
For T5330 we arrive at 3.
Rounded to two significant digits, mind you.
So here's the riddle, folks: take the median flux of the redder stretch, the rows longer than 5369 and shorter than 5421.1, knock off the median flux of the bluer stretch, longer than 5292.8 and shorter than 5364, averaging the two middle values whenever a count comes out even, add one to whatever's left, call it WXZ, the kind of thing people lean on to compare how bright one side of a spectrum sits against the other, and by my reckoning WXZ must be -20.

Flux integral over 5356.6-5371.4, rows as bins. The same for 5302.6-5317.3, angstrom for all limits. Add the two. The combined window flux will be 6121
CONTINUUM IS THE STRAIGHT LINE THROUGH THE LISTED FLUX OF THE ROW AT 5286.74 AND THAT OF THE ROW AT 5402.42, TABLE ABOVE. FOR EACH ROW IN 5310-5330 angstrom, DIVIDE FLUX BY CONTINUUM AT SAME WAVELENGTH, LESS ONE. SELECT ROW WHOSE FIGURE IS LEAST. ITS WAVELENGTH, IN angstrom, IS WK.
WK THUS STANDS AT 5323.39 angstrom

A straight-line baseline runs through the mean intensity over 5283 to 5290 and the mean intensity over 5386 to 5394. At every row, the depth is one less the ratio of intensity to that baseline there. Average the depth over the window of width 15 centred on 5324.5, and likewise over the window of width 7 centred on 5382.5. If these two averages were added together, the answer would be -0.01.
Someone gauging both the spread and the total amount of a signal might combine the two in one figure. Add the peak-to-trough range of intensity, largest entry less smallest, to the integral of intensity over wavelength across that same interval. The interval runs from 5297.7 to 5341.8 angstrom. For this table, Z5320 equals 9489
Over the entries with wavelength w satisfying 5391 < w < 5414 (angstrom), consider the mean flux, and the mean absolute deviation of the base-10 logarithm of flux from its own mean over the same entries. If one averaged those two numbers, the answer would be 93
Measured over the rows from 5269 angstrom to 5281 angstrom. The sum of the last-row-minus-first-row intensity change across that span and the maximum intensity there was 215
